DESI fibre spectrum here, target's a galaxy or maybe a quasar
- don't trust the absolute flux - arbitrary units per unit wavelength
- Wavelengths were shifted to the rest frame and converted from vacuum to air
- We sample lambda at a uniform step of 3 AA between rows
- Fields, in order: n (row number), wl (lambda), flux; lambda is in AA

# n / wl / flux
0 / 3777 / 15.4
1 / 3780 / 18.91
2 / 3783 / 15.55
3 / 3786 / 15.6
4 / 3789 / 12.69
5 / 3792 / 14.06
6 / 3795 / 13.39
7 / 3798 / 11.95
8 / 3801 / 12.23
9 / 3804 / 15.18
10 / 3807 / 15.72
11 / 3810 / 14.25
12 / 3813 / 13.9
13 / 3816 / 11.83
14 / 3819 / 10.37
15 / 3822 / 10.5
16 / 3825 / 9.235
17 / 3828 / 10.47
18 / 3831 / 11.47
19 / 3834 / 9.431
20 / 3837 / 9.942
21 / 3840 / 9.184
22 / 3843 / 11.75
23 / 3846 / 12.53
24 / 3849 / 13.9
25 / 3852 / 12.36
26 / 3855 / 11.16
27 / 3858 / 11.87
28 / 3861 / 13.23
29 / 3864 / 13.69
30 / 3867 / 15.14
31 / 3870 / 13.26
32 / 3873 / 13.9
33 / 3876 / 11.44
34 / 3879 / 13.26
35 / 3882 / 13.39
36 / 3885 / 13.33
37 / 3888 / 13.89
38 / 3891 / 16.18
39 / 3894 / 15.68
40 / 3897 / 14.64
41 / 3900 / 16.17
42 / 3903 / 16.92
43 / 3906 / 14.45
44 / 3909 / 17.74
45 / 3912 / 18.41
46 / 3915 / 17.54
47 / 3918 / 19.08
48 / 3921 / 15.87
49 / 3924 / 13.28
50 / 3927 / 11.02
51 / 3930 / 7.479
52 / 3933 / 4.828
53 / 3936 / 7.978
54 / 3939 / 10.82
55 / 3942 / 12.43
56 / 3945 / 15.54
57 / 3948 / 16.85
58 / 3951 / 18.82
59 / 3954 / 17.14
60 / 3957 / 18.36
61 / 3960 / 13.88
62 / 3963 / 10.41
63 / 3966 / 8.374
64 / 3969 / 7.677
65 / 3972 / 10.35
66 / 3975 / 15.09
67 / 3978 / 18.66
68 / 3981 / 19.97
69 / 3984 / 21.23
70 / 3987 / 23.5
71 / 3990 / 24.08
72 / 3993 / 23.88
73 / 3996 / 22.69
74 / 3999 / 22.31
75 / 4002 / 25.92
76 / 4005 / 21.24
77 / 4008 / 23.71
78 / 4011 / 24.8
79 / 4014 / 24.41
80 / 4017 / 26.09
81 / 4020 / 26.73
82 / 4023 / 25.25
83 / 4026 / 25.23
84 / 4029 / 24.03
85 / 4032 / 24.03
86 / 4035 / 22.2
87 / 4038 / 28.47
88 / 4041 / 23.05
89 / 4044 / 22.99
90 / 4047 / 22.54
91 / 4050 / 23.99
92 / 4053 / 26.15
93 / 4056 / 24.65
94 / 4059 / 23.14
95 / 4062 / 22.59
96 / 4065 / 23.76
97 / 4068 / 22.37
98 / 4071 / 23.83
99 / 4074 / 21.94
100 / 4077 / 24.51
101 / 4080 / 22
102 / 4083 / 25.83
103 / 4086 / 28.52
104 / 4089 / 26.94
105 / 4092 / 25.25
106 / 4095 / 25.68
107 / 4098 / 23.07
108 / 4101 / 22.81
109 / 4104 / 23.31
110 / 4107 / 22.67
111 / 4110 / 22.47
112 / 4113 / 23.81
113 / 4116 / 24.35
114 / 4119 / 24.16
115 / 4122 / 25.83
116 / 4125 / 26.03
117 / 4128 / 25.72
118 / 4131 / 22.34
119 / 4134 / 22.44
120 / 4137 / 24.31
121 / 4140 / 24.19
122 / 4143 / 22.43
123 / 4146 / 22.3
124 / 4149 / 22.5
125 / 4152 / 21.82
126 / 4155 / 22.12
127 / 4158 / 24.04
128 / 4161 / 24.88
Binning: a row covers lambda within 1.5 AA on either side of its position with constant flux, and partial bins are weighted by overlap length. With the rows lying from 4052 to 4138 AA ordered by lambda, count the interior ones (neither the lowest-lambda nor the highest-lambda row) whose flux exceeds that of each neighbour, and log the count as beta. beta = 8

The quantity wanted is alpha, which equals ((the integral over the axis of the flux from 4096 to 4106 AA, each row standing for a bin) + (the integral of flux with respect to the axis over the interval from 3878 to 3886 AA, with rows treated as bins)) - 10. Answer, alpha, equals 328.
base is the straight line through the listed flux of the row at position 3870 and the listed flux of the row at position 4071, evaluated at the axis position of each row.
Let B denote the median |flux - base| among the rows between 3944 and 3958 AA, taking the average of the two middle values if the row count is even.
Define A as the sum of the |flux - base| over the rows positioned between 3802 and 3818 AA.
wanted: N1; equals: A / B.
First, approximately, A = 20.4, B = 1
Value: 37.9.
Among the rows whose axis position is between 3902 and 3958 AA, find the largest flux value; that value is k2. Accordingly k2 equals 19.08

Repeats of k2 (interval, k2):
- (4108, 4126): 26.03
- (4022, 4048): 28.47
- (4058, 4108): 28.52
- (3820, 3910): 17.74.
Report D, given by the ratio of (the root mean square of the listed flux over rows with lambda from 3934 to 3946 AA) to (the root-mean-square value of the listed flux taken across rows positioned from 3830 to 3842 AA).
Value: 1.20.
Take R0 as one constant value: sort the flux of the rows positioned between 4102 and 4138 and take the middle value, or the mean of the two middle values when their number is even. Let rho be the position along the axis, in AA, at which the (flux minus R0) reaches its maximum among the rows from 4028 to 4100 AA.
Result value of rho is 4086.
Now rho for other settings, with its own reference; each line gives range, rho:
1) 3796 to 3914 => 3912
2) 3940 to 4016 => 4002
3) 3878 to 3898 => 3891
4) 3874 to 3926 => 3918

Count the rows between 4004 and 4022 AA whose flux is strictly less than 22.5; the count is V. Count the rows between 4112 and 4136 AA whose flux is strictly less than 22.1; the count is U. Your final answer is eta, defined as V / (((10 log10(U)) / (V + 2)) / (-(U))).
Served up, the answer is 0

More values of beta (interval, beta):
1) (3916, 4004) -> 3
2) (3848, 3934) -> 7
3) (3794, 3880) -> 7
